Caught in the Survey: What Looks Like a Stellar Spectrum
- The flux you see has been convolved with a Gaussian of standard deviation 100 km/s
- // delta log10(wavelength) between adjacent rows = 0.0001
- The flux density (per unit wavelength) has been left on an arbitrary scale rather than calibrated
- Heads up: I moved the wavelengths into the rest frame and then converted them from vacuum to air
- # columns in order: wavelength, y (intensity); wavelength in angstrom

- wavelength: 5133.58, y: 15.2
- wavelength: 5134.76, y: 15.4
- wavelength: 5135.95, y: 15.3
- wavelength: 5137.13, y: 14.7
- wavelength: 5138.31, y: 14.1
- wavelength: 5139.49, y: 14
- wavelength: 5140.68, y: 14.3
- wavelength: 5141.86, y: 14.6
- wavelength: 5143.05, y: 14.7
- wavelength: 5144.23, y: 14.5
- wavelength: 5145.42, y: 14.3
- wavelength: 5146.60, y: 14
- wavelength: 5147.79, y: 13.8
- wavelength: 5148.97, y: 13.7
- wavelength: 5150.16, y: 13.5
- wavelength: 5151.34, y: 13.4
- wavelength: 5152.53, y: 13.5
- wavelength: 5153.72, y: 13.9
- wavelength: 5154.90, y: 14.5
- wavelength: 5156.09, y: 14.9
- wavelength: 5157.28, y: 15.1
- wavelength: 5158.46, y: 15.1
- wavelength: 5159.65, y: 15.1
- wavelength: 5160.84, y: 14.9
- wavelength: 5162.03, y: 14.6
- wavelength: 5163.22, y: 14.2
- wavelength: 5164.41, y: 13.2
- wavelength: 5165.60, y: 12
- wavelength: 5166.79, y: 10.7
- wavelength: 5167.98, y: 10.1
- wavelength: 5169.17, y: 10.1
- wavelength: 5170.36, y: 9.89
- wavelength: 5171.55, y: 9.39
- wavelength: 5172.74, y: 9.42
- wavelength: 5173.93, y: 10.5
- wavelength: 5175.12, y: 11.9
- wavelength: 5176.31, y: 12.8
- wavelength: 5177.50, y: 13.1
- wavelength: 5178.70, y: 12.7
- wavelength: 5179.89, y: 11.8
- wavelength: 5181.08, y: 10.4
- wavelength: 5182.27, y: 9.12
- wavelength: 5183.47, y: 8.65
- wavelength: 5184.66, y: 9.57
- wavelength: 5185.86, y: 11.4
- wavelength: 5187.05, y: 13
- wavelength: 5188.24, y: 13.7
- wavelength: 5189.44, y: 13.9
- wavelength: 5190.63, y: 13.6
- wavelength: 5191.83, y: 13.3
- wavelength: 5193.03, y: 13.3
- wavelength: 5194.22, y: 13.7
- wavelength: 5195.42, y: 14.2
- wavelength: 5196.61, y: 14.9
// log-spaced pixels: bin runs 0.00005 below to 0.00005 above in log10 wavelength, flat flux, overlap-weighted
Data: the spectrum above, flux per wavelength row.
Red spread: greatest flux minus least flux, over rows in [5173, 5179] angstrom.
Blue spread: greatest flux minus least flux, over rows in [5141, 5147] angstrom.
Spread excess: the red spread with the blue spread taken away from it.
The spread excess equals 1.9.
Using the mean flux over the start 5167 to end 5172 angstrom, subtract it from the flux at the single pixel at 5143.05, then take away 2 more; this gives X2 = 3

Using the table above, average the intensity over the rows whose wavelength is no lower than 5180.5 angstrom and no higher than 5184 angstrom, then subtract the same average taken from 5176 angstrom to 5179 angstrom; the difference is -3.5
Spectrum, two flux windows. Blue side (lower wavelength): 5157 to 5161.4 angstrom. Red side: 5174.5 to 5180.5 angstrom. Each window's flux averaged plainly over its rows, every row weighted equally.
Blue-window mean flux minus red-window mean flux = 2.6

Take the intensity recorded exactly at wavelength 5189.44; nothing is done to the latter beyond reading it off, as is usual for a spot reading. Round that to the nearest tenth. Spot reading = 13.9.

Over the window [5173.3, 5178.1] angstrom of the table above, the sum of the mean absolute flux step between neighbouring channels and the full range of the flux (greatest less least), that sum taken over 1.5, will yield 2.3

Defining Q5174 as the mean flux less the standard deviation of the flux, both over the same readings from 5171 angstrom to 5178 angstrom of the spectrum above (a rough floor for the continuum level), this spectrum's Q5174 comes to 10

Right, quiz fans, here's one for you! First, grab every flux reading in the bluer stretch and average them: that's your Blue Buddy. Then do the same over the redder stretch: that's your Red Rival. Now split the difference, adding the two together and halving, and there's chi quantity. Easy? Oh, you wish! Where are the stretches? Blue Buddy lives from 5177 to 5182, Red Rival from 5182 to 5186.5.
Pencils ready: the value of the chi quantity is 10.8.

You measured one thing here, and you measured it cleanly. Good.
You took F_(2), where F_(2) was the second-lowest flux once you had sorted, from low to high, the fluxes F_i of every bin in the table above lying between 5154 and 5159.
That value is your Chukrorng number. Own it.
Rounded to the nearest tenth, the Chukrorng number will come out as 14.9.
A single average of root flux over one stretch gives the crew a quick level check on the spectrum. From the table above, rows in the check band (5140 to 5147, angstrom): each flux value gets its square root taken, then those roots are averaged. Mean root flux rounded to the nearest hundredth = 3.79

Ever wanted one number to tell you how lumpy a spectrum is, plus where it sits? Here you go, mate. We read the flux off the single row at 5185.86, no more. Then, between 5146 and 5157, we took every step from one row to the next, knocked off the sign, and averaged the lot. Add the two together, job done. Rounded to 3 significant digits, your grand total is 11.7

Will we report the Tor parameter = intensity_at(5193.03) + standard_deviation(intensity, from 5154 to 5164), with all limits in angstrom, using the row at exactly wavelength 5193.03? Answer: 14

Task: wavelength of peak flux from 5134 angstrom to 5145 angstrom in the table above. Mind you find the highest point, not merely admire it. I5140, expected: 5134.76 angstrom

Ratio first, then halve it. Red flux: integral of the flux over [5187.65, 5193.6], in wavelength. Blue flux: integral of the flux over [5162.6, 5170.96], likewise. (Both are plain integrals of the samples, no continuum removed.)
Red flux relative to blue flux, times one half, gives 0.42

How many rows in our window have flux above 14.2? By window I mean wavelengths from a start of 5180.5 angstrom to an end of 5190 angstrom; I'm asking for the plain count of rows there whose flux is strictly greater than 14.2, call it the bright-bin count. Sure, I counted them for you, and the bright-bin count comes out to 0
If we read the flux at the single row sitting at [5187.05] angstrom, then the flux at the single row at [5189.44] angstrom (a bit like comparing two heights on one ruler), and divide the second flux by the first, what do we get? 1.07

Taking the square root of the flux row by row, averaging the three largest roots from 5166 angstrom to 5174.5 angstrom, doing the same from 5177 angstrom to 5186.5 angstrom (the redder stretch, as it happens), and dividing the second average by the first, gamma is 1.096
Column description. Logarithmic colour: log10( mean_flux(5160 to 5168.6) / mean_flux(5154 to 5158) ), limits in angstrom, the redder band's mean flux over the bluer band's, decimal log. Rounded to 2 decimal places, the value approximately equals -0.06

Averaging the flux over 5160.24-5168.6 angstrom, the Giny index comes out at 12.8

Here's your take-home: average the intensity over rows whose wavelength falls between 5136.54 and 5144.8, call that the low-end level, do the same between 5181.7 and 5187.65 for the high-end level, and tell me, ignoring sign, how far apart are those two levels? 4.1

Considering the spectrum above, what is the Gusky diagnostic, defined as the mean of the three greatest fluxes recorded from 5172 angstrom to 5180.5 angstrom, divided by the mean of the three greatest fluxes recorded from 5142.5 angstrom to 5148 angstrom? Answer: 0.89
